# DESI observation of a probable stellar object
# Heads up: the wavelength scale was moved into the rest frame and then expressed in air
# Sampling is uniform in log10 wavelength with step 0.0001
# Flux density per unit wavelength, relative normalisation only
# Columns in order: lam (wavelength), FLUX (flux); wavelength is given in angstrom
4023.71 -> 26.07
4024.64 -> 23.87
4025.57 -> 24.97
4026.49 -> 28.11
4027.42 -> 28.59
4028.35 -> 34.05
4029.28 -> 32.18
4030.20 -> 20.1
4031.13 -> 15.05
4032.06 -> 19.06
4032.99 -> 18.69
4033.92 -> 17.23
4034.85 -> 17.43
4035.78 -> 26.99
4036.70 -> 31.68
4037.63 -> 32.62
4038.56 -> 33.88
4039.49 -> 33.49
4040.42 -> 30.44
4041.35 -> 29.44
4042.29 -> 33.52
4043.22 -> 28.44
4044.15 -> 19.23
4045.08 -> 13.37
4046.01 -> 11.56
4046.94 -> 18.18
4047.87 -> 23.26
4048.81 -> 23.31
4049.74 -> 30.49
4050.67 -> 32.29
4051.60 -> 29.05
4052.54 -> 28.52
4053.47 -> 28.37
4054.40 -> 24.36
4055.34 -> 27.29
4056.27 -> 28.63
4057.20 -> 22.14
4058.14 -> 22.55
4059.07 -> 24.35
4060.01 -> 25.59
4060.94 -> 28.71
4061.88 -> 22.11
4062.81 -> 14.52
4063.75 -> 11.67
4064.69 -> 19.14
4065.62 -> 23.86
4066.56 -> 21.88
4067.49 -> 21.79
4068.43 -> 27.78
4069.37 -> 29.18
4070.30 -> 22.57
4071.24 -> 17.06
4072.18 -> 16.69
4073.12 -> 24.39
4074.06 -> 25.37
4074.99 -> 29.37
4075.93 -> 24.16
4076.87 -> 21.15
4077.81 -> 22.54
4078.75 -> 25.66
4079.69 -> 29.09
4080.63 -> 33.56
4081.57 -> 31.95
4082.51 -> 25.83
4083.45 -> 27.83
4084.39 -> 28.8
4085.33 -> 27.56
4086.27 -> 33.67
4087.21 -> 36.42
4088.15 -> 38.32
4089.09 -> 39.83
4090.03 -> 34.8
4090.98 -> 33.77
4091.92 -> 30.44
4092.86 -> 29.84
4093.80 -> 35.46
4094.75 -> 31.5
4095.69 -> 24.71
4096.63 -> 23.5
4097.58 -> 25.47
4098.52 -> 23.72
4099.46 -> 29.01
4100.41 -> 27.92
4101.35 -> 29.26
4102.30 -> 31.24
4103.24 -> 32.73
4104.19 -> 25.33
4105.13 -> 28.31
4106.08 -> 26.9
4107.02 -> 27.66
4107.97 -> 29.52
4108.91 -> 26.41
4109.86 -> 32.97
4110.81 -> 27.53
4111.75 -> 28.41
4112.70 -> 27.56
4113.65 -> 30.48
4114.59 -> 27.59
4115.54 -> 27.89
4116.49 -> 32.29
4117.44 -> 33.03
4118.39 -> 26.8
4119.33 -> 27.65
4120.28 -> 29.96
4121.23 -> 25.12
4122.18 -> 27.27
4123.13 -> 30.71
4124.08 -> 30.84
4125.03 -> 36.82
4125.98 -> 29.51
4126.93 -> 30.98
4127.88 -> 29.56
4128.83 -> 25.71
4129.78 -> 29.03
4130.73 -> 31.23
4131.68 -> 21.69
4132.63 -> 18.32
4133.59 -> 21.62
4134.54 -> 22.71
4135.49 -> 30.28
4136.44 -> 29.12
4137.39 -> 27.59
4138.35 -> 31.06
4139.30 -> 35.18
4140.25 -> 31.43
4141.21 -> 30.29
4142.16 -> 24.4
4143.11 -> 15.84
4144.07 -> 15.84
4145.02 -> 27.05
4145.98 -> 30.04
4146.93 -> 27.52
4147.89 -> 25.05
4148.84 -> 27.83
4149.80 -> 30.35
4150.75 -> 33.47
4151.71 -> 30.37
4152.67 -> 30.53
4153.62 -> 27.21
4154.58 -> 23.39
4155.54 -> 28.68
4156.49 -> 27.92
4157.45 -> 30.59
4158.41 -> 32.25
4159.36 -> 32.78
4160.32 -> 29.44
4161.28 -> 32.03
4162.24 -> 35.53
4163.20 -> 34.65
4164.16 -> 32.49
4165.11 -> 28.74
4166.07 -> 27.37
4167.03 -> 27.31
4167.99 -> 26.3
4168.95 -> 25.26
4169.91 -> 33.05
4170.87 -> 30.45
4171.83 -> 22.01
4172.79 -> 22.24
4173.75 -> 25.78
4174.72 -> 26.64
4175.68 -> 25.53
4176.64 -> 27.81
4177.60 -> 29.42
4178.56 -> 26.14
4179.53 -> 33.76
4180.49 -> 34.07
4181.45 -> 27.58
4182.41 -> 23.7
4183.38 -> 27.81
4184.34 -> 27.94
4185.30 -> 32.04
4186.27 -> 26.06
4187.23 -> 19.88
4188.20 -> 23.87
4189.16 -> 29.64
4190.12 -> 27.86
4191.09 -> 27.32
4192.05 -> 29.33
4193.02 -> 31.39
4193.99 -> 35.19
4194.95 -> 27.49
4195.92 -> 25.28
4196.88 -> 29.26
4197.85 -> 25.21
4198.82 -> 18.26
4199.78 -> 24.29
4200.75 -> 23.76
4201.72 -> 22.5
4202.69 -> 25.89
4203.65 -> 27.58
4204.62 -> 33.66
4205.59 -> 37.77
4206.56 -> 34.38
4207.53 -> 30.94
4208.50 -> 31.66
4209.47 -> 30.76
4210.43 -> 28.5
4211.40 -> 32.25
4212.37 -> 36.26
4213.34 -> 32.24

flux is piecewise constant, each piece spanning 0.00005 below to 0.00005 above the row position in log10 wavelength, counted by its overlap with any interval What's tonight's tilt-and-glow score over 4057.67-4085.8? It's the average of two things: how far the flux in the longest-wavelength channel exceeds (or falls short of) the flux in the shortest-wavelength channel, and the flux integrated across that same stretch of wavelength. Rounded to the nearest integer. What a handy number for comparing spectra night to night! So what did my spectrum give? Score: 343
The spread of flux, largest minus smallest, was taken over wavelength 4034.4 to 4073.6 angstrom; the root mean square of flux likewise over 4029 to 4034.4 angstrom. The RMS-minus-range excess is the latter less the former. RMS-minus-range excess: -1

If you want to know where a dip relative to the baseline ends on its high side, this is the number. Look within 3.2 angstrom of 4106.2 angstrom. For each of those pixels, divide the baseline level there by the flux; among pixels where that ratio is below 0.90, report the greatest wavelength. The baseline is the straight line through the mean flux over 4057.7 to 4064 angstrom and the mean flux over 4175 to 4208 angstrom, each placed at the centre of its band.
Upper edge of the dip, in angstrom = 4107.97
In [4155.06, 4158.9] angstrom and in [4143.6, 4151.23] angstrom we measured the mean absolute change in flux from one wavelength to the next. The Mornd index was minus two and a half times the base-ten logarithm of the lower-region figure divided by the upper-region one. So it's -0.9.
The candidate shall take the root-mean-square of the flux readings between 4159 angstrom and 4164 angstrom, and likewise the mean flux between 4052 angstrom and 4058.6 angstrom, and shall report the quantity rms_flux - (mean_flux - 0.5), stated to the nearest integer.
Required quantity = 7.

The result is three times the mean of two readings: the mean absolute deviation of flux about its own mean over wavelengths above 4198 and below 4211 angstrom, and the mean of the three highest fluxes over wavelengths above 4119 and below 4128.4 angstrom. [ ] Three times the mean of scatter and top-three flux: 56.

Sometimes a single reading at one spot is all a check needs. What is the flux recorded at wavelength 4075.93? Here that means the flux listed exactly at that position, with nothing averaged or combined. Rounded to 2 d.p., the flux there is 24.16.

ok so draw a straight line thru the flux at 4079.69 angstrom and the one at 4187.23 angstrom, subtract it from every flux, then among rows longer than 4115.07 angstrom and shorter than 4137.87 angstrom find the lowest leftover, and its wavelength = 4132.63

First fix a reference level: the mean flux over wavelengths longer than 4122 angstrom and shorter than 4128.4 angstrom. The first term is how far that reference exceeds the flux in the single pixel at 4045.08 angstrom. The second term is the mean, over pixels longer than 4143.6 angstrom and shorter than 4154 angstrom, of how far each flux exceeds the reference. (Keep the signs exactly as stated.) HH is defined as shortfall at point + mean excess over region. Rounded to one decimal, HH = 14.4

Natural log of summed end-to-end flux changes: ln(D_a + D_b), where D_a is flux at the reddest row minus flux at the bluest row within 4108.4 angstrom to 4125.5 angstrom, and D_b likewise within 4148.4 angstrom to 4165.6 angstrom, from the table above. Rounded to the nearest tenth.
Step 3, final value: 2.4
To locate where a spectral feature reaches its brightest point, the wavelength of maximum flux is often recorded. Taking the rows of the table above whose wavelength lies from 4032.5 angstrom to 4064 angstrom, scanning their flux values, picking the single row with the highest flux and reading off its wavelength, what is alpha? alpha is 4038.56 angstrom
